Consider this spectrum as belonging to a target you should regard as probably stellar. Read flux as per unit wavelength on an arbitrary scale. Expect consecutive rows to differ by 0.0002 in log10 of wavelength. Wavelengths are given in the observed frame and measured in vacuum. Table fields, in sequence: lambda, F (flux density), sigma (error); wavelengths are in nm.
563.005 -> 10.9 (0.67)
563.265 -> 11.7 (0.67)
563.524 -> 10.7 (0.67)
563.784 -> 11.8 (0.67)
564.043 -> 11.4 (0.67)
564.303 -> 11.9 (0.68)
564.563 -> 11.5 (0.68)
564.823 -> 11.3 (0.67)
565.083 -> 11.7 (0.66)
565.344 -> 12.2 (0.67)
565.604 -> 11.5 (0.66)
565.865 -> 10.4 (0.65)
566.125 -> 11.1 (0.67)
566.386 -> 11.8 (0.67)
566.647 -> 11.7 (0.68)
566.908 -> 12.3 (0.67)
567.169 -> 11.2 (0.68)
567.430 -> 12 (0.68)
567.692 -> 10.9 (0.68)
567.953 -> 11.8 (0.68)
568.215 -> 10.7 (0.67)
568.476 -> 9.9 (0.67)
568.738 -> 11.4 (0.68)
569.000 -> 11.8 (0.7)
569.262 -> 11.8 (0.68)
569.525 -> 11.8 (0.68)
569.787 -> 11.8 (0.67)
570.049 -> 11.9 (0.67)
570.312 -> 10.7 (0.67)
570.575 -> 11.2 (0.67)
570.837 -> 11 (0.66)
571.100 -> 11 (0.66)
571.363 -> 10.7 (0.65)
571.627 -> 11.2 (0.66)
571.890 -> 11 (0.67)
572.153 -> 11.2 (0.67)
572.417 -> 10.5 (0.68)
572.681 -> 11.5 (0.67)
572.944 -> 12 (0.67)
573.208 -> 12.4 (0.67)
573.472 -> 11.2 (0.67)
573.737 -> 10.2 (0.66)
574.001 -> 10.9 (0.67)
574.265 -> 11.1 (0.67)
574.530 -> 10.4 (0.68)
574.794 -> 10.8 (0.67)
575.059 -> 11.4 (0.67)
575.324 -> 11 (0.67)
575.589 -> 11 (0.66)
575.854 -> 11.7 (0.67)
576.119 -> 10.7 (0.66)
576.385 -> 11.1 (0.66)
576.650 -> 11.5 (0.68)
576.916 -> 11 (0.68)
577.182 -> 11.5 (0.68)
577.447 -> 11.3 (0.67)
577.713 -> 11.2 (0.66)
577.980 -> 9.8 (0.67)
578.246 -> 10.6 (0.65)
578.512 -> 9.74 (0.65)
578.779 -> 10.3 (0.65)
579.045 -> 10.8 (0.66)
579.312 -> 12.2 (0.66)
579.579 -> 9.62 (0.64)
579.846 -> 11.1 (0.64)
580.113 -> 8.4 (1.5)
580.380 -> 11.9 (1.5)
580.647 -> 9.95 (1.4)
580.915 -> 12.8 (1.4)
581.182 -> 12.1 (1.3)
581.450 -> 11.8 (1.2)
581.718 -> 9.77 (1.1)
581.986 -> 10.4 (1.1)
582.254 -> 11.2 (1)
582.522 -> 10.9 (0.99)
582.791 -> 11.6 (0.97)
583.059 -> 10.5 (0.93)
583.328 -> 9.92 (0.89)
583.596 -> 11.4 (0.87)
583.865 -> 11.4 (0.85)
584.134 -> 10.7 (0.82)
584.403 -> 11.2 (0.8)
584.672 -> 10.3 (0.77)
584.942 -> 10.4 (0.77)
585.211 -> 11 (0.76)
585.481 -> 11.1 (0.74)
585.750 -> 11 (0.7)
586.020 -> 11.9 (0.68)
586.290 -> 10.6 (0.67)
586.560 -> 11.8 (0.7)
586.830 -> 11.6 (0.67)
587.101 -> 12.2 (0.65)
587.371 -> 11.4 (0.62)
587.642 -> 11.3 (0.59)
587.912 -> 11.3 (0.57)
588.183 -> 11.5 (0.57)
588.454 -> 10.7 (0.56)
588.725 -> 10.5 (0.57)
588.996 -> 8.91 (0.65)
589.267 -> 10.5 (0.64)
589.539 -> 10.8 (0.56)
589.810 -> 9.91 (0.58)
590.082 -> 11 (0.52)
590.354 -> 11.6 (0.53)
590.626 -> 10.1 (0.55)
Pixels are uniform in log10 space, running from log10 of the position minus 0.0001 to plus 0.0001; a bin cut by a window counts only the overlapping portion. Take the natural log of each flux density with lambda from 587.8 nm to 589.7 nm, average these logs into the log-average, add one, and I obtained 3.36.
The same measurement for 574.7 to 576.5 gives 3.41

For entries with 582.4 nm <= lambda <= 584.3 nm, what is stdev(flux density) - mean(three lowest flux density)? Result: -9.8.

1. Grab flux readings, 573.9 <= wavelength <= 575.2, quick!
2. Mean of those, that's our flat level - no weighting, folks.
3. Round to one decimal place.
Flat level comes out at 10.9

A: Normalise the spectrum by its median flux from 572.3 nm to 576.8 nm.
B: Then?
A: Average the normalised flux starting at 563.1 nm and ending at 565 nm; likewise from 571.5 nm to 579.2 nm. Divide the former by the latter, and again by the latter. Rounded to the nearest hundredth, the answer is 1.05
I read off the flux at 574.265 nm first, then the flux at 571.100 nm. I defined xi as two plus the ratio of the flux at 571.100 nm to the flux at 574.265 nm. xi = 2.99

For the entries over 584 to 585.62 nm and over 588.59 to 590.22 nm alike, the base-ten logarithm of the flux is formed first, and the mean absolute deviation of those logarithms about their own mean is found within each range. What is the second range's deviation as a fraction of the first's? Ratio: 2.0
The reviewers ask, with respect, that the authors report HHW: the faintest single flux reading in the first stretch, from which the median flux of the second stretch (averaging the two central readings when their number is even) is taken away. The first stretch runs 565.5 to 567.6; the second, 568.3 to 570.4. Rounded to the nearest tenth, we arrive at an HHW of -1.4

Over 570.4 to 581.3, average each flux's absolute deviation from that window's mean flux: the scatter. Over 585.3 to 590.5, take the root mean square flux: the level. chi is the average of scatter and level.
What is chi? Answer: 5.81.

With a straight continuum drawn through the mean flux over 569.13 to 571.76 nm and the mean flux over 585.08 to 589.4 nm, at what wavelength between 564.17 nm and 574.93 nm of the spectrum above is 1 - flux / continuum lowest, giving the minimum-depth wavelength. 573.208 nm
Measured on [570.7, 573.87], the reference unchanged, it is 573.208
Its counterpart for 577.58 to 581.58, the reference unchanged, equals 580.915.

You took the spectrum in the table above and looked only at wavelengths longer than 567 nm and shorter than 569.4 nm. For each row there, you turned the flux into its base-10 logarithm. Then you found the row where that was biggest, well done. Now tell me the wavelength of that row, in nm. 567.430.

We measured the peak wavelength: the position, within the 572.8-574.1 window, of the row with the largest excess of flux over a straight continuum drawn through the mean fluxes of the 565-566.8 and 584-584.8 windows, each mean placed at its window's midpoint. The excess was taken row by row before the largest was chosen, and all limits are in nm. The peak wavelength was 573.208 nm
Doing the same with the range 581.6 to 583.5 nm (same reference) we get 582.791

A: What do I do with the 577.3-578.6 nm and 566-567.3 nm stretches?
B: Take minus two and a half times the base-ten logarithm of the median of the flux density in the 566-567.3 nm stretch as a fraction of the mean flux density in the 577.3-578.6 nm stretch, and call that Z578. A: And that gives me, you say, -0.11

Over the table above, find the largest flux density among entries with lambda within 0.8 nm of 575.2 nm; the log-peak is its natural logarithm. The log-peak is 2.46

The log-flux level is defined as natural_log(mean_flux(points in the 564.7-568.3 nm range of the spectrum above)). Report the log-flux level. 2.44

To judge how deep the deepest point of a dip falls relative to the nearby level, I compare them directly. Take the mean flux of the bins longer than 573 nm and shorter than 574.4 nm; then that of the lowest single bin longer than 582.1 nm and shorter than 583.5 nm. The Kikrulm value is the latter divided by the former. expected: 0.89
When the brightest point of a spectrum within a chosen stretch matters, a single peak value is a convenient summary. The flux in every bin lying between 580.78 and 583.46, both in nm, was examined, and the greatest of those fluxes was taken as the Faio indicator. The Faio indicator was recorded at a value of 12.8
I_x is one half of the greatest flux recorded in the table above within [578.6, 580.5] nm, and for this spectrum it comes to 6.1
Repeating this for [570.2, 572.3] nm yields 5.6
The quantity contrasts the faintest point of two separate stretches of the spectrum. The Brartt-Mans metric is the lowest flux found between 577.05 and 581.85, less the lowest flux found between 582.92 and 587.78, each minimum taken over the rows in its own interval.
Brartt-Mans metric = -1.5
